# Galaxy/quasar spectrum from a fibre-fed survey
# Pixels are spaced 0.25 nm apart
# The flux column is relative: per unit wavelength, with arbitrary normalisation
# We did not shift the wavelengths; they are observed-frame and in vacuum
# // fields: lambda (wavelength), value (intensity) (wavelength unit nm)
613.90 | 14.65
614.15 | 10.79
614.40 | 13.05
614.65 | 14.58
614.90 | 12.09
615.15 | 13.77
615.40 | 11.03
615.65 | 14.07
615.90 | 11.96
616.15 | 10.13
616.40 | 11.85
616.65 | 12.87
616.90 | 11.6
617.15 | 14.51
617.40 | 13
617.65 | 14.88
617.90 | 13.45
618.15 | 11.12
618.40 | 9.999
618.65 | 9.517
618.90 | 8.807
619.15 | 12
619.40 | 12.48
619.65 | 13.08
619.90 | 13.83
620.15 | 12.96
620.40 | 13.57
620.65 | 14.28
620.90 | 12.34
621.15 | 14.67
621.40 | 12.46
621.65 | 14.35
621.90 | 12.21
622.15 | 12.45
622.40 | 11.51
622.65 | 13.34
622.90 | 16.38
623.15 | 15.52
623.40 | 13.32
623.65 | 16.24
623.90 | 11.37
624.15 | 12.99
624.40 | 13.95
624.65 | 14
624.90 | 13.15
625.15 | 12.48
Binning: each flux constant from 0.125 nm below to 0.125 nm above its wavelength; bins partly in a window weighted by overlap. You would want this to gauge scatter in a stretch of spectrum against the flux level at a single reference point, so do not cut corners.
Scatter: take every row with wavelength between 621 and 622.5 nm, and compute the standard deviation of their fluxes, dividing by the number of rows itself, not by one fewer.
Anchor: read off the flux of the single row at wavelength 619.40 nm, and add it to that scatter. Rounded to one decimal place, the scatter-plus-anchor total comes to 13.6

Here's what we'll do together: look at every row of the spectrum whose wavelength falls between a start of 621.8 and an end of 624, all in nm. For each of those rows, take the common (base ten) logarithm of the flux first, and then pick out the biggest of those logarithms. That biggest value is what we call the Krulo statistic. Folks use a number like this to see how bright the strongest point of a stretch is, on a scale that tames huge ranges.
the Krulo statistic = 1.21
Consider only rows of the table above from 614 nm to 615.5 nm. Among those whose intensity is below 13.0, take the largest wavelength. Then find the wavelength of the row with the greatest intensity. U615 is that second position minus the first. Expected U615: -0.75 nm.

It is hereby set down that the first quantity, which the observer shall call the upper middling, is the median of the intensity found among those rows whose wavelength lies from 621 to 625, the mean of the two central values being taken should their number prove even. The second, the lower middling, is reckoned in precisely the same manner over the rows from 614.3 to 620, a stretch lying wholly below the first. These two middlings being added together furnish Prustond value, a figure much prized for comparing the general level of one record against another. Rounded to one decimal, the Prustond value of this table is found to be 25.8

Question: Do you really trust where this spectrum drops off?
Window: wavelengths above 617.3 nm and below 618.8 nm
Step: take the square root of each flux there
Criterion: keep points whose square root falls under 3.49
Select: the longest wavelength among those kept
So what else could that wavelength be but 618.65 nm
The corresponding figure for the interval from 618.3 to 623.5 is 622.40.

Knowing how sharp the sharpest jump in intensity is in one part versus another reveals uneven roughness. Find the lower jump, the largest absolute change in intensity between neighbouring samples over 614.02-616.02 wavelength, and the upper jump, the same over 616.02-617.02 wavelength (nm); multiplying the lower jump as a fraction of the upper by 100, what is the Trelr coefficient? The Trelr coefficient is 177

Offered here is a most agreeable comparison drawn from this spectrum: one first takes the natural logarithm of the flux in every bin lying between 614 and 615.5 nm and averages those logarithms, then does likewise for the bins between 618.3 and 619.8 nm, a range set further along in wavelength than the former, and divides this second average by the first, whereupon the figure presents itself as 0.95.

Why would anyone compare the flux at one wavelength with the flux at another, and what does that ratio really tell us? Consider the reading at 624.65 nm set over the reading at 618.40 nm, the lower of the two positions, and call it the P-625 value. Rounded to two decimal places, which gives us 1.40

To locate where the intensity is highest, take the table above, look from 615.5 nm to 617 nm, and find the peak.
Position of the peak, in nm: 615.65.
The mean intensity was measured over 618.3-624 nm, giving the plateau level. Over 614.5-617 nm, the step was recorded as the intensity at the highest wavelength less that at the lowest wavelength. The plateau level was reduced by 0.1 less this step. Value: 10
